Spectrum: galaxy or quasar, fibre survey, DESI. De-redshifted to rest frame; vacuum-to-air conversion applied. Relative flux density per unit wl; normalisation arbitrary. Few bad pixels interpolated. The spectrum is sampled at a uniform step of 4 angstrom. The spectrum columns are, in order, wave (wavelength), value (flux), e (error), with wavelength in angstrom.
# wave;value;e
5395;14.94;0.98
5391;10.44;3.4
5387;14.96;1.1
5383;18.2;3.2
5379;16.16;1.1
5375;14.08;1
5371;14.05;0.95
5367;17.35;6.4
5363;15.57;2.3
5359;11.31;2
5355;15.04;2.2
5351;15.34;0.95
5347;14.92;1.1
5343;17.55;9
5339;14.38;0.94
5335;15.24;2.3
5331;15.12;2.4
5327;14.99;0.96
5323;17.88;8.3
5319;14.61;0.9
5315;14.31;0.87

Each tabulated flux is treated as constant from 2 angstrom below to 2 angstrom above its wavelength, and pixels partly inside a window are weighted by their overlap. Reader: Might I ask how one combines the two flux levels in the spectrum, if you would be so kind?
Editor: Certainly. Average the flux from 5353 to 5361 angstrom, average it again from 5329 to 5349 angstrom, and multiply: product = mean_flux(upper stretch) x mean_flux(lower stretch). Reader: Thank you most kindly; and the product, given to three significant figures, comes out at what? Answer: 203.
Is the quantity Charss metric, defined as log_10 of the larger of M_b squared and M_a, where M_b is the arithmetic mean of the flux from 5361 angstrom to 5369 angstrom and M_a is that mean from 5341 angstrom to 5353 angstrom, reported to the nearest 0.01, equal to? 2.43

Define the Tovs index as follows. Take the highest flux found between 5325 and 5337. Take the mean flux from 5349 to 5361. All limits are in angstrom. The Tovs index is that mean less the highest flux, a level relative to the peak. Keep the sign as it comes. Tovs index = -1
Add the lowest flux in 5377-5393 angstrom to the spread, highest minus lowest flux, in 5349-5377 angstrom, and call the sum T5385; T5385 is 16.5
